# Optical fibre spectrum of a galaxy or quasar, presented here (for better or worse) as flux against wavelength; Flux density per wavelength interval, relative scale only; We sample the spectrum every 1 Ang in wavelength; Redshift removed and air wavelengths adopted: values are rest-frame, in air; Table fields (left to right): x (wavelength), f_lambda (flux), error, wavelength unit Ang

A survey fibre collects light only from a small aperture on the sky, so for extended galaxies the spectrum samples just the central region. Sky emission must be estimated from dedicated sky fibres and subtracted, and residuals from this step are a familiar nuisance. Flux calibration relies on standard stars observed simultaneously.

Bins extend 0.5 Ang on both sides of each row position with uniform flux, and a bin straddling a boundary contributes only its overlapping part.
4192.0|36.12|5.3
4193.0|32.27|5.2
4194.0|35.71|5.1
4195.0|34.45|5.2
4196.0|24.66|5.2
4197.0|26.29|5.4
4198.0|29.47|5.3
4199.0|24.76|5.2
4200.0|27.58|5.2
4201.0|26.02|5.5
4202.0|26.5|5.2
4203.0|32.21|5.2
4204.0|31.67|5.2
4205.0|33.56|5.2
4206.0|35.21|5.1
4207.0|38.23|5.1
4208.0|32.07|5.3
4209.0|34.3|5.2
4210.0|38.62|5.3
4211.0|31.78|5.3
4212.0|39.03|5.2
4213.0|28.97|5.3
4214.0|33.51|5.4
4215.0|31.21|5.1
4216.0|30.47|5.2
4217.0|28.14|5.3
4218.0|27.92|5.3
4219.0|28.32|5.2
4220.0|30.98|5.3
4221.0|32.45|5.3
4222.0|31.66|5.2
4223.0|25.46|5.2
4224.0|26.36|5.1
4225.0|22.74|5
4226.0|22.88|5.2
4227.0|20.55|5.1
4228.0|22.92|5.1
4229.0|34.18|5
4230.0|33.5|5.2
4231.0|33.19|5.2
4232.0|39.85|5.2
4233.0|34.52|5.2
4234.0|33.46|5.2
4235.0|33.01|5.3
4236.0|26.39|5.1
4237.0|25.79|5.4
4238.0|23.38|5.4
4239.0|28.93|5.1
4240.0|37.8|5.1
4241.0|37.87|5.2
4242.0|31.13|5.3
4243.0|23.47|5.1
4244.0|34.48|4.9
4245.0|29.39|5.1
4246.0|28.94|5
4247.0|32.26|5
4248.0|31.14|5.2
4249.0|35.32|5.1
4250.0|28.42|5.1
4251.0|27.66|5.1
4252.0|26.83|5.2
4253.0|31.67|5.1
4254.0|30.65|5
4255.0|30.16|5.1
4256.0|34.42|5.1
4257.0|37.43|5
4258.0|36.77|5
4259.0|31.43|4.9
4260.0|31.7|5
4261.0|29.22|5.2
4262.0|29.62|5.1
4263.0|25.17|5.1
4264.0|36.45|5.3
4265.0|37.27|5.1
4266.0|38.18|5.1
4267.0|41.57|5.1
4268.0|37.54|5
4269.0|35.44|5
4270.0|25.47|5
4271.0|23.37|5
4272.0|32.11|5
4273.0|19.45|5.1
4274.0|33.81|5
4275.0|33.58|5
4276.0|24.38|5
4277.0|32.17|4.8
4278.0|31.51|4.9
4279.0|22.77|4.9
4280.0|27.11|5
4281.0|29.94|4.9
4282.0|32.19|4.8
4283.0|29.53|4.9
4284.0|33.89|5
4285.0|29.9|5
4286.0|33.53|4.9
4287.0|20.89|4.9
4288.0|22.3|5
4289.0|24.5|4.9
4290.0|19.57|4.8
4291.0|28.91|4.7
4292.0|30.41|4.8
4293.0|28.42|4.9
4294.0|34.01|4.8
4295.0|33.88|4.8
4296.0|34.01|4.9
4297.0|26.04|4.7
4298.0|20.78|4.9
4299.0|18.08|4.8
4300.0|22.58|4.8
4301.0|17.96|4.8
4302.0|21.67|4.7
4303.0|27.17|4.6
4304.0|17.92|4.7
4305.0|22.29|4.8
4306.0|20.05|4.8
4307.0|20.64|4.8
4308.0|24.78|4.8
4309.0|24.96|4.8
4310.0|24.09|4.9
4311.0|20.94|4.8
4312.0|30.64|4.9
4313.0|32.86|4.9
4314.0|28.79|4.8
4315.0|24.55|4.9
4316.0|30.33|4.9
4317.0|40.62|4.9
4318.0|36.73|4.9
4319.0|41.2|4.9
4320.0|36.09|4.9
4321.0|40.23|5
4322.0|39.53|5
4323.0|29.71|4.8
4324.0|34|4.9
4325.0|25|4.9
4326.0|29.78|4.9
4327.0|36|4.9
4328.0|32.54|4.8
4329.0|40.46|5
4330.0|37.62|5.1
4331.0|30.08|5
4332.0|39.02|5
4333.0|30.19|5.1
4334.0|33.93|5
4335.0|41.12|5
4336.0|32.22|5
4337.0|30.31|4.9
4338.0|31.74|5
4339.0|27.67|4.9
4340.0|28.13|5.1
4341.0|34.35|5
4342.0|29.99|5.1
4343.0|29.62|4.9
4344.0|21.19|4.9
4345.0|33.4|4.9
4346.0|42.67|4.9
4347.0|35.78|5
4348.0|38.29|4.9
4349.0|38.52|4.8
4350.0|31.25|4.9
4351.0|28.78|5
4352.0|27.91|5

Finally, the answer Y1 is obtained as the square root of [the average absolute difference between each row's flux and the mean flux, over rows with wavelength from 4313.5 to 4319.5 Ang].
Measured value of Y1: 2.4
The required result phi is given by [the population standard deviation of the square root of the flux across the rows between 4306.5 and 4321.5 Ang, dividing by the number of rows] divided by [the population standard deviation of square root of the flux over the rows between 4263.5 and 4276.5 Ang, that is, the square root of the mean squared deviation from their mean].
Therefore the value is 1.04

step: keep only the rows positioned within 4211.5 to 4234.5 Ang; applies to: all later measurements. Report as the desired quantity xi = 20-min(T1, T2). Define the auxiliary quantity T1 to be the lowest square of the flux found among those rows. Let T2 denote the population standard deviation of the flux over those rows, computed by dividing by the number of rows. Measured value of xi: 15.1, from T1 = 422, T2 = 4.95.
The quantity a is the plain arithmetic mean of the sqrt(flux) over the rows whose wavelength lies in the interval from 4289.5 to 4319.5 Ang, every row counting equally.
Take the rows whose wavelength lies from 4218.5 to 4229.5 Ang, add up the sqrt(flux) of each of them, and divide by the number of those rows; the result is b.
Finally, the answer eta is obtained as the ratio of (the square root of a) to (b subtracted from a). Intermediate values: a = 5.14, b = 5.19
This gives -46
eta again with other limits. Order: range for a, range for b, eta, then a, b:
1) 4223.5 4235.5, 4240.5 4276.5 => -14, 5.43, 5.59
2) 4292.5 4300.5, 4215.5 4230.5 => -28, 5.19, 5.27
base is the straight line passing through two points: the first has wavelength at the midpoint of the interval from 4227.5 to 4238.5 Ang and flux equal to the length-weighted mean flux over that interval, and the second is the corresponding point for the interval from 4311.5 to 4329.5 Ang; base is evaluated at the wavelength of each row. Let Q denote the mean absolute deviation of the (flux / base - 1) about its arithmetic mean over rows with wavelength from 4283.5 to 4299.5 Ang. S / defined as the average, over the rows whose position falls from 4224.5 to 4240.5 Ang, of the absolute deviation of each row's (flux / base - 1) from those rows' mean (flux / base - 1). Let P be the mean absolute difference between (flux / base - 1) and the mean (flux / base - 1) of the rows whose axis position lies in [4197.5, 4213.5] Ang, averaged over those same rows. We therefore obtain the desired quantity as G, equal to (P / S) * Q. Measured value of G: 0.102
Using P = 0.115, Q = 0.153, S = 0.17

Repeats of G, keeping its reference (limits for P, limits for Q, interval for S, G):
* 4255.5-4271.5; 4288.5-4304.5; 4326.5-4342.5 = 0.206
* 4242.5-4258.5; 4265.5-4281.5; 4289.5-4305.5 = 0.097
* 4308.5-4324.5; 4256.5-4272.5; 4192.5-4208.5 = 0.186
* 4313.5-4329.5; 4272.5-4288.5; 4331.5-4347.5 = 0.160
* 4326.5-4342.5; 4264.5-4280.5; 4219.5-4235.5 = 0.116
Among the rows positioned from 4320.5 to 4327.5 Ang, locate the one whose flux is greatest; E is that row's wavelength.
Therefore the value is 4321.0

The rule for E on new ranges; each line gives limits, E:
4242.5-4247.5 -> 4244.0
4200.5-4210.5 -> 4210.0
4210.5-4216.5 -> 4212.0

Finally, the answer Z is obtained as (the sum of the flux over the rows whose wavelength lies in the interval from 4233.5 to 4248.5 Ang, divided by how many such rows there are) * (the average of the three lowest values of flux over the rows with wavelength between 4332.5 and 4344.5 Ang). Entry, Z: 783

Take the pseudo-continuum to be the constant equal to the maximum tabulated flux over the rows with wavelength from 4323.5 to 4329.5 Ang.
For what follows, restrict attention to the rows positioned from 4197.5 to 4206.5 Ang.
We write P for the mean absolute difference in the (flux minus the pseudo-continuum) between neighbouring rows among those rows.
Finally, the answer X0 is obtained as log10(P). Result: 0.38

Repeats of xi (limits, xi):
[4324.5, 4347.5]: 14.9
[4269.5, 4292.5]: 15.3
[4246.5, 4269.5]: 15.9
